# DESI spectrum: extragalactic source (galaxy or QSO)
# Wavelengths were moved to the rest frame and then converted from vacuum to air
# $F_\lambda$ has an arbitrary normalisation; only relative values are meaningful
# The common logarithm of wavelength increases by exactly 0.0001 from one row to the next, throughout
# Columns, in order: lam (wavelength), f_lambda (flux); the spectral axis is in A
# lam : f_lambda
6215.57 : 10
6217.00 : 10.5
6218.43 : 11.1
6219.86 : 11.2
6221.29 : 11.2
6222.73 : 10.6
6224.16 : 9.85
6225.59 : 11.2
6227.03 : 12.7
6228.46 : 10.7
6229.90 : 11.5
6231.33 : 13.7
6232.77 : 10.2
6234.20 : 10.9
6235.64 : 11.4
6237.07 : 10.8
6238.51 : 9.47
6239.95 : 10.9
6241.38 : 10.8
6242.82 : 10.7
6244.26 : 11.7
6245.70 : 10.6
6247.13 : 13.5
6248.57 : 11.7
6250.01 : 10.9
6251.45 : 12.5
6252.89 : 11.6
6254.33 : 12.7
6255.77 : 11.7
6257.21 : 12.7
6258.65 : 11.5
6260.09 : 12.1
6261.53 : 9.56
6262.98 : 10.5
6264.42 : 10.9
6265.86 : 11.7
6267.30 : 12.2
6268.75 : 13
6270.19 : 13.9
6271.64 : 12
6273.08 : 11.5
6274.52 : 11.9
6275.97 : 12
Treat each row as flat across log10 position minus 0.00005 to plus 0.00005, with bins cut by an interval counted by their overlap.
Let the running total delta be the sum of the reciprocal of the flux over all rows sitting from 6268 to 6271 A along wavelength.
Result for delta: 0.15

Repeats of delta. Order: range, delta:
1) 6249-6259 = 0.59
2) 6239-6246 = 0.46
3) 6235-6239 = 0.29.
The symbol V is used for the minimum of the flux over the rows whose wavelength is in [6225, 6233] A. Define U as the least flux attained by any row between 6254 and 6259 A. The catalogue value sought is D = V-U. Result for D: -1.3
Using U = 11.5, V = 10.2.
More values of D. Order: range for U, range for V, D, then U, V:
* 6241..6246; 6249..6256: 0.3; 10.6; 10.9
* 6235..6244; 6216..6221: 1.0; 9.47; 10.5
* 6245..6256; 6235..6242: -1.1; 10.6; 9.47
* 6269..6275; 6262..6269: -1.0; 11.5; 10.5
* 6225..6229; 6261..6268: -1.1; 10.7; 9.56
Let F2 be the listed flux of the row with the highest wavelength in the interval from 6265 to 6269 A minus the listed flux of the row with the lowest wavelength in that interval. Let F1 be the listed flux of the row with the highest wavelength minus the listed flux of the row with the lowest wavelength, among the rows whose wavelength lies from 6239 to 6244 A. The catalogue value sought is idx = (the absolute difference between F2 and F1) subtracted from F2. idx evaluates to 0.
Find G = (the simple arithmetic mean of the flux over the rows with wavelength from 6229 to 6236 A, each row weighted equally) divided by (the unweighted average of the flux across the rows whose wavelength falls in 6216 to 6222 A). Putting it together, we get 1.05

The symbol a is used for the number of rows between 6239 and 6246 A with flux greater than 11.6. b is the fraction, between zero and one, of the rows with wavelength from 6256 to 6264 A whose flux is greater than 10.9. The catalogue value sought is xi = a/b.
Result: 1.7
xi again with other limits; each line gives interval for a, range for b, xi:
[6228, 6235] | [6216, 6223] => 1.7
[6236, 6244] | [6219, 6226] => 0.0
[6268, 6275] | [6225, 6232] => 5.0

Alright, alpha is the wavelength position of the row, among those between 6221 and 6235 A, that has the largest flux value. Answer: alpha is 6231.33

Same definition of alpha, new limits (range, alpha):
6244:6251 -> 6247.13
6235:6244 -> 6235.64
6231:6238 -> 6231.33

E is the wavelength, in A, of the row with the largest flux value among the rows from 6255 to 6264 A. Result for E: 6257.21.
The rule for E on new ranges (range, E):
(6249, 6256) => 6254.33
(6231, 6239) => 6231.33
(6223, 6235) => 6231.33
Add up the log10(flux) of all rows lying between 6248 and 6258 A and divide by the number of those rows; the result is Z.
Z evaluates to 1.08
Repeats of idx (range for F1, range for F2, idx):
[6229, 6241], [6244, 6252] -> -1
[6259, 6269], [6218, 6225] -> -3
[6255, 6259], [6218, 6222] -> 0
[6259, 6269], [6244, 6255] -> 1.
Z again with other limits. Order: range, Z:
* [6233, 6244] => 1.03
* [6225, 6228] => 1.08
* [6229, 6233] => 1.07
